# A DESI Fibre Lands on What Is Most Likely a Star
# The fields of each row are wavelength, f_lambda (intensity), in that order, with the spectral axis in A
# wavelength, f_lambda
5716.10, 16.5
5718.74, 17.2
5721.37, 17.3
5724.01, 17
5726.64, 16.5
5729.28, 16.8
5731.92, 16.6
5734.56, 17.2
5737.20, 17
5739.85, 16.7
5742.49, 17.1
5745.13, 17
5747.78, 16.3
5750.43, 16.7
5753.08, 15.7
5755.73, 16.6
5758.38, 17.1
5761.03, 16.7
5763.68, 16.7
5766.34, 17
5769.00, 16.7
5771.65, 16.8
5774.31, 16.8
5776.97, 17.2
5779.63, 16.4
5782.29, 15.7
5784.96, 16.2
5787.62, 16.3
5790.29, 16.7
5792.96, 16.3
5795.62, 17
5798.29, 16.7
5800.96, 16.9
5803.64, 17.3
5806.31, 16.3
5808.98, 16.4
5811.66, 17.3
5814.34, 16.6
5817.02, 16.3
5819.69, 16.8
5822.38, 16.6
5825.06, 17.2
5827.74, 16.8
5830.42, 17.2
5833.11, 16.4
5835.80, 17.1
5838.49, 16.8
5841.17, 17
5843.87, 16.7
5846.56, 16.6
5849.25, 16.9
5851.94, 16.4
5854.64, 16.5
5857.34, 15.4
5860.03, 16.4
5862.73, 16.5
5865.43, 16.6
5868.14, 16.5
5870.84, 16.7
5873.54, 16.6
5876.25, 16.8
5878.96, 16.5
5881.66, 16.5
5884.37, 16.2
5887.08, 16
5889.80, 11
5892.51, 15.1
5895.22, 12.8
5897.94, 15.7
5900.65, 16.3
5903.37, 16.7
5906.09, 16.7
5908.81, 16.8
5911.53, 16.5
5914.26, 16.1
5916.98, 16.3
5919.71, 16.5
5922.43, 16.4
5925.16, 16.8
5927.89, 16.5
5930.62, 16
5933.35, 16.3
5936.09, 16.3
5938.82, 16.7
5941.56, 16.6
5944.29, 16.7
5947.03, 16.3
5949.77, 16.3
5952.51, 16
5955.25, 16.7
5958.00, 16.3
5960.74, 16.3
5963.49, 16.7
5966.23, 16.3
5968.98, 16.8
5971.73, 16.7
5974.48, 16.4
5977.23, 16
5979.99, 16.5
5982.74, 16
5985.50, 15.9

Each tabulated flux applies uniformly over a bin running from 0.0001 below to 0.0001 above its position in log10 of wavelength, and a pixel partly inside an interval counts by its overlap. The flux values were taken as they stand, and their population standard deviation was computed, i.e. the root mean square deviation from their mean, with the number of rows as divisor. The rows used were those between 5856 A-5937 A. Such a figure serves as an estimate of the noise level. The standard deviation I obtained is 1.20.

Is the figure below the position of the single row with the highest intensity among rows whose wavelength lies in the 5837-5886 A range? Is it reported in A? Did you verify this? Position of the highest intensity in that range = 5841.17 A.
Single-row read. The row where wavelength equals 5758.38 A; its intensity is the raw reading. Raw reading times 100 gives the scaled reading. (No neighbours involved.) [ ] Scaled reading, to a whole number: 1710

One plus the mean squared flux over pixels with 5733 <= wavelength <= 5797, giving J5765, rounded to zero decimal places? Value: 279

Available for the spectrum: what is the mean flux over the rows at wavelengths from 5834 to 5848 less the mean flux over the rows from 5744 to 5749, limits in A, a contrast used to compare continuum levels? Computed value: 0.2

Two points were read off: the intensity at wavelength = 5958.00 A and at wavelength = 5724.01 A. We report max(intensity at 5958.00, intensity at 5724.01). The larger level 17.0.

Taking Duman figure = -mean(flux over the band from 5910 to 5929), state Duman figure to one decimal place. -16.4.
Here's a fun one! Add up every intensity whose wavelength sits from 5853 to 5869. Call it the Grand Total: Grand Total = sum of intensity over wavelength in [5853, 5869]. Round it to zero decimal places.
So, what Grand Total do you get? 98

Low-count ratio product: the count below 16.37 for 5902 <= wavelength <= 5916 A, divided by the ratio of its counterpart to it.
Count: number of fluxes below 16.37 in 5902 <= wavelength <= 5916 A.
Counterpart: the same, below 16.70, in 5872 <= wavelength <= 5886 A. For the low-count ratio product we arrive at 0.25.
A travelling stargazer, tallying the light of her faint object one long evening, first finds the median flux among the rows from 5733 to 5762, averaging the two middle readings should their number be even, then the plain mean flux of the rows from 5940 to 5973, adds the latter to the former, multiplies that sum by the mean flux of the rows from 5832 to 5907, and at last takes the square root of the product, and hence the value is 23.1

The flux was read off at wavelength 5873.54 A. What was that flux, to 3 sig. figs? 16.6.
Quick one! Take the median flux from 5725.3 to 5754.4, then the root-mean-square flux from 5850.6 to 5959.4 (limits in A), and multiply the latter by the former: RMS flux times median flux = 270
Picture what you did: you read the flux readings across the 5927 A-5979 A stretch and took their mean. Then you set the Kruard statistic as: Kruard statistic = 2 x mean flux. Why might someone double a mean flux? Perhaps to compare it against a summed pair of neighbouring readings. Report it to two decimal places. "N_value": 32.83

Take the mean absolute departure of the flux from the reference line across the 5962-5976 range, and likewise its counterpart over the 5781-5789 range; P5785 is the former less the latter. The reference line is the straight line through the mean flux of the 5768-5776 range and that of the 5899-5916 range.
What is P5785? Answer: -0.46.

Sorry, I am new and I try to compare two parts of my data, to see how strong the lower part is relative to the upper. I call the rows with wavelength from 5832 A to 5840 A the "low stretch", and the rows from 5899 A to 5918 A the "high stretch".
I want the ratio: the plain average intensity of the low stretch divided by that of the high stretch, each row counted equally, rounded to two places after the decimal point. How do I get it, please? 1.02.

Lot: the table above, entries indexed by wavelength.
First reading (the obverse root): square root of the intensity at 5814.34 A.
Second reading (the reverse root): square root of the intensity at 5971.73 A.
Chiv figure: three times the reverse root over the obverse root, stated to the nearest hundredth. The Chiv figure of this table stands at 3.01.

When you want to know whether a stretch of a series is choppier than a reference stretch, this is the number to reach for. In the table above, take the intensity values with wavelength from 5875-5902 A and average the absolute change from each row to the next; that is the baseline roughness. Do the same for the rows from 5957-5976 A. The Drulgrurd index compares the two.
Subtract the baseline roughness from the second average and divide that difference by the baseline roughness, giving -0.8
